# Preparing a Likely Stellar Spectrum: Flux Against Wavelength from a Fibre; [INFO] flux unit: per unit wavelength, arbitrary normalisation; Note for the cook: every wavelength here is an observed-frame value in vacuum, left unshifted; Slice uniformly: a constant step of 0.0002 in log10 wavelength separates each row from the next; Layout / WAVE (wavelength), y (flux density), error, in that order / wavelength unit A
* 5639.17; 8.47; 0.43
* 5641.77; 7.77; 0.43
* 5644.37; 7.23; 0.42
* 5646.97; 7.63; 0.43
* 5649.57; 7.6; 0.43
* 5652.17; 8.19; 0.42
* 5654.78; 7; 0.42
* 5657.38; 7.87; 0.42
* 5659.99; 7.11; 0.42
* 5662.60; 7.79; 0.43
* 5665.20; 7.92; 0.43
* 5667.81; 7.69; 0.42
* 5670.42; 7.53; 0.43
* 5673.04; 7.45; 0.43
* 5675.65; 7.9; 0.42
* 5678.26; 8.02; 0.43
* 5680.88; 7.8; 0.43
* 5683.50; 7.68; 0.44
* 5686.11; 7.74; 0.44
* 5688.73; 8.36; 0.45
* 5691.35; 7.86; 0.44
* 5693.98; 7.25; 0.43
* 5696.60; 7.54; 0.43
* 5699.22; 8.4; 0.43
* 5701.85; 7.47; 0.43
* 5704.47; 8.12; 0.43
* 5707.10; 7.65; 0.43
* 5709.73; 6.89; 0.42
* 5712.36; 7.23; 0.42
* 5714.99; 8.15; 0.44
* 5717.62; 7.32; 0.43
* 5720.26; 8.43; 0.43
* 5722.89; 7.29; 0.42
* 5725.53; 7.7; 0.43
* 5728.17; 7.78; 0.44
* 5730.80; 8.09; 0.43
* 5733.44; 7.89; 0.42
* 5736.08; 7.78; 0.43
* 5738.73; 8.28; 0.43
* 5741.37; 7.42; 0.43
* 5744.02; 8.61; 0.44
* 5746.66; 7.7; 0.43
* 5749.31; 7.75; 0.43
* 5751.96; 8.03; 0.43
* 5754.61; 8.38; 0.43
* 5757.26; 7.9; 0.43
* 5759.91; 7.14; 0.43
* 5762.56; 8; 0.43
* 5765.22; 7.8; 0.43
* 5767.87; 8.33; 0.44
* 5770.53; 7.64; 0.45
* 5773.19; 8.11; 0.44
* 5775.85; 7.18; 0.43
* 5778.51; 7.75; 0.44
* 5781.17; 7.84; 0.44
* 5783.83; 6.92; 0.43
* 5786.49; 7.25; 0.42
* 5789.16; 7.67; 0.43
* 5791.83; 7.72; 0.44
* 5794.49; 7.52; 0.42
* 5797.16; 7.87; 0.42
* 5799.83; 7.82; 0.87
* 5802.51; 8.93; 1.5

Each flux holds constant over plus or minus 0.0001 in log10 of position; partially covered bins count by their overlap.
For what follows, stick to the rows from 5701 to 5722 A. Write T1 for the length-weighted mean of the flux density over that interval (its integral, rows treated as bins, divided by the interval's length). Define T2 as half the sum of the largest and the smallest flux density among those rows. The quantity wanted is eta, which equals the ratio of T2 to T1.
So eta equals 1.00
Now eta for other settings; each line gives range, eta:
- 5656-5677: 0.98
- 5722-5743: 1.00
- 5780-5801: 0.98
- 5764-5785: 0.99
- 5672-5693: 1.01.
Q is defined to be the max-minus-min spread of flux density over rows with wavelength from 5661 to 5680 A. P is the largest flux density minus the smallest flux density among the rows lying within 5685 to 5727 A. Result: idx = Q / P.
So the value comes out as 0.37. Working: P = 1.54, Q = 0.57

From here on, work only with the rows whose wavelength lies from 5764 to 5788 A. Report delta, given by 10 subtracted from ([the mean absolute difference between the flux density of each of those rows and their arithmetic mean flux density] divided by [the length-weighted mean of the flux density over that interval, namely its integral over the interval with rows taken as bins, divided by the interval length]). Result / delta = -9.954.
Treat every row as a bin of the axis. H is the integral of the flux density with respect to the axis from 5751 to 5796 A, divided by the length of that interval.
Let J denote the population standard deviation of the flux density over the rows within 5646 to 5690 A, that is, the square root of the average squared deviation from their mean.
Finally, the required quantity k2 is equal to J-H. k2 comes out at -7.39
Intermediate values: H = 7.72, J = 0.330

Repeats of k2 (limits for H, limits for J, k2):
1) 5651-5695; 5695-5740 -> -7.29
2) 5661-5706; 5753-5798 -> -7.40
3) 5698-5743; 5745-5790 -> -7.36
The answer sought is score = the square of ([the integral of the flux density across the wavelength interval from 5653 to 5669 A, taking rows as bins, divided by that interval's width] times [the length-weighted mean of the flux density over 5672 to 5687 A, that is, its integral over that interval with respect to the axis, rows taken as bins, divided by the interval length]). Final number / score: 3474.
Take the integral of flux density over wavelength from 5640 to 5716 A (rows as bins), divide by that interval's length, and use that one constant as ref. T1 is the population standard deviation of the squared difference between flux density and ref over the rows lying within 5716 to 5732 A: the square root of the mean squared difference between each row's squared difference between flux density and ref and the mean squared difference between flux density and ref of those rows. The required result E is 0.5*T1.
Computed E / 0.09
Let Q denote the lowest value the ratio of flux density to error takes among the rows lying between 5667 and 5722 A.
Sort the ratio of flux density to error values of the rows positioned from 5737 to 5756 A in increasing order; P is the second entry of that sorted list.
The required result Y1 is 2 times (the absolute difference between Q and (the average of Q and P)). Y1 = 1.50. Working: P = 17.9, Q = 16.4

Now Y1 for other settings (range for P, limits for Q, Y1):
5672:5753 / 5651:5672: 0.19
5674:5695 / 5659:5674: 0.53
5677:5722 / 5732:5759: 0.40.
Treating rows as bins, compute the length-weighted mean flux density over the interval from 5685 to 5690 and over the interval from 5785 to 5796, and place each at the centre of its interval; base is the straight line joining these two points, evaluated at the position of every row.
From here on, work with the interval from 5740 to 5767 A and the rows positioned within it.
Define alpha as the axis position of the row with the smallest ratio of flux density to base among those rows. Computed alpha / 5759.91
